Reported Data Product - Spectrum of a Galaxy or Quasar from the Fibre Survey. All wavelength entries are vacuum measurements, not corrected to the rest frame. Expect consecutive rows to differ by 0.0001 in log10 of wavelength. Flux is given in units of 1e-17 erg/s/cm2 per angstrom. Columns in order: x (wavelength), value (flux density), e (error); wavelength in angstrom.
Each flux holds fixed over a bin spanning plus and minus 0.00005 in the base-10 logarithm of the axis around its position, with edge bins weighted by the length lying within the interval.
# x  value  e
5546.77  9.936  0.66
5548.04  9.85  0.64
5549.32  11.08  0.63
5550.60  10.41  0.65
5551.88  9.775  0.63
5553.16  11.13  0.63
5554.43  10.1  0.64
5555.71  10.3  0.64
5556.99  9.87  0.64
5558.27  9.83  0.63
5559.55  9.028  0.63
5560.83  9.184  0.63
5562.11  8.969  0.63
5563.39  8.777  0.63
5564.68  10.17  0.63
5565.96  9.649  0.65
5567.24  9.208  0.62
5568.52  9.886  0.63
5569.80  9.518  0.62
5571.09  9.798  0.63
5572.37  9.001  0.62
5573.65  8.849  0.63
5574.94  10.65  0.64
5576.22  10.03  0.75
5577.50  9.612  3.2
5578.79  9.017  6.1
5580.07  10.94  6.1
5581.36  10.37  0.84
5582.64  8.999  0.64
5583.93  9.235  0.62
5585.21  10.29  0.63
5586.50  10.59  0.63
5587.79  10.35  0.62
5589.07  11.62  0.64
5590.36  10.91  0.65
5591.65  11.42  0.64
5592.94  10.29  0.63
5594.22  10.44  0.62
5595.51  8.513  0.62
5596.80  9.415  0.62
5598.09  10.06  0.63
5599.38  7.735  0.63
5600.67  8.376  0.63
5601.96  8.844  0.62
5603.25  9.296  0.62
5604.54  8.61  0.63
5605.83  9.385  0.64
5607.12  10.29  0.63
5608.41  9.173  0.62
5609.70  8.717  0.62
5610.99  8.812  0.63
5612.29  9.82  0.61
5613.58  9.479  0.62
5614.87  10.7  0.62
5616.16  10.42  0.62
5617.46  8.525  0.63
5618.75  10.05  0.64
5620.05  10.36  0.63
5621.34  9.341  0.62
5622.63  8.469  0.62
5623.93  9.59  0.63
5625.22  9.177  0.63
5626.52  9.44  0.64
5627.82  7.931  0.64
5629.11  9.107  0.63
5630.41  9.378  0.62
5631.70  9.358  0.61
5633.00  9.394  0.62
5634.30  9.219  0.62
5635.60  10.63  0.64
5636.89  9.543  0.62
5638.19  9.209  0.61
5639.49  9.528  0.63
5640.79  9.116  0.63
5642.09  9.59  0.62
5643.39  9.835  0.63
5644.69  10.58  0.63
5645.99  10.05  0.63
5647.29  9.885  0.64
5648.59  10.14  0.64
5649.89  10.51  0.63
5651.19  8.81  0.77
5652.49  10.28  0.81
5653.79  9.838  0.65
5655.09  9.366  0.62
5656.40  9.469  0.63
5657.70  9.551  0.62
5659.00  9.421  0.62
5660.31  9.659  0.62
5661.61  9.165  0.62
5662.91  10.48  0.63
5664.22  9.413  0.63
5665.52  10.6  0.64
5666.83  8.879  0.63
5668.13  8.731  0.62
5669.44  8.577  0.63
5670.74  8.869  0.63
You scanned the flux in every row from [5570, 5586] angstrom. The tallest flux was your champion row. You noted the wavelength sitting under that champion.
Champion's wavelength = 5580.07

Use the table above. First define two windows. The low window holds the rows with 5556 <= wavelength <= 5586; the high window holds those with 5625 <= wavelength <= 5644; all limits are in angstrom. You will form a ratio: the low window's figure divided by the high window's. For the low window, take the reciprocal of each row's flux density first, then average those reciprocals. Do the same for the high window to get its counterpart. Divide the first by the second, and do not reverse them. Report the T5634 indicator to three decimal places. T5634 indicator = 0.975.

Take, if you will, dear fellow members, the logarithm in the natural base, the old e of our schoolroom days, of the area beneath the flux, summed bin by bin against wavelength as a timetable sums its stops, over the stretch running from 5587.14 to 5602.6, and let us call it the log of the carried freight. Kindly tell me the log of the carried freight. 5.02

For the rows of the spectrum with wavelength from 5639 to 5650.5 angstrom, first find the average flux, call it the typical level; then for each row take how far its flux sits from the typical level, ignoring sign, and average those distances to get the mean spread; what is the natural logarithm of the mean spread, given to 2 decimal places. -1.02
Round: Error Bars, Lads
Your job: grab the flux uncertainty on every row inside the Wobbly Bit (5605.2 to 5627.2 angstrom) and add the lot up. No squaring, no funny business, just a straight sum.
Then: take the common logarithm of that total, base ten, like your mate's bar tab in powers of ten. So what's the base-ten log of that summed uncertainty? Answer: 1.03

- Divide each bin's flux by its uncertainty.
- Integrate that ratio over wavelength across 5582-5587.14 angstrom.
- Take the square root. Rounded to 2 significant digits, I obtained 8.9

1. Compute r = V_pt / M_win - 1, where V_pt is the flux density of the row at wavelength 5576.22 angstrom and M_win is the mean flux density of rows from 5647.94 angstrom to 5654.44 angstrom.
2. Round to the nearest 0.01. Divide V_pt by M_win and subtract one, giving 0.01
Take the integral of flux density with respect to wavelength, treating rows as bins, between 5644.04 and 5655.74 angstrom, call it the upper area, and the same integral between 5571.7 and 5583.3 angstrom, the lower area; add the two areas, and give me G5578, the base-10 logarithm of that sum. 2.36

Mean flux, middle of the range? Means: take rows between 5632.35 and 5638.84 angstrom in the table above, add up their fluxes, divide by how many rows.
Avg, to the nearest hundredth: 9.60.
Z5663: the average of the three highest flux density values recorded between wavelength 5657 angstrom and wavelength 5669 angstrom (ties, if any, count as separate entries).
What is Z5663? 10.2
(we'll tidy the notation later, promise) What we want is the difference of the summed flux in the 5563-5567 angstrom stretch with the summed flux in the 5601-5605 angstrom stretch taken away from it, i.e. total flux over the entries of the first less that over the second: 2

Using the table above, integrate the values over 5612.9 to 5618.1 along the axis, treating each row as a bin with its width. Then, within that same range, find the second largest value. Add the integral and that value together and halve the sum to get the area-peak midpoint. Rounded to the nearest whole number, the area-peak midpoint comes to 31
